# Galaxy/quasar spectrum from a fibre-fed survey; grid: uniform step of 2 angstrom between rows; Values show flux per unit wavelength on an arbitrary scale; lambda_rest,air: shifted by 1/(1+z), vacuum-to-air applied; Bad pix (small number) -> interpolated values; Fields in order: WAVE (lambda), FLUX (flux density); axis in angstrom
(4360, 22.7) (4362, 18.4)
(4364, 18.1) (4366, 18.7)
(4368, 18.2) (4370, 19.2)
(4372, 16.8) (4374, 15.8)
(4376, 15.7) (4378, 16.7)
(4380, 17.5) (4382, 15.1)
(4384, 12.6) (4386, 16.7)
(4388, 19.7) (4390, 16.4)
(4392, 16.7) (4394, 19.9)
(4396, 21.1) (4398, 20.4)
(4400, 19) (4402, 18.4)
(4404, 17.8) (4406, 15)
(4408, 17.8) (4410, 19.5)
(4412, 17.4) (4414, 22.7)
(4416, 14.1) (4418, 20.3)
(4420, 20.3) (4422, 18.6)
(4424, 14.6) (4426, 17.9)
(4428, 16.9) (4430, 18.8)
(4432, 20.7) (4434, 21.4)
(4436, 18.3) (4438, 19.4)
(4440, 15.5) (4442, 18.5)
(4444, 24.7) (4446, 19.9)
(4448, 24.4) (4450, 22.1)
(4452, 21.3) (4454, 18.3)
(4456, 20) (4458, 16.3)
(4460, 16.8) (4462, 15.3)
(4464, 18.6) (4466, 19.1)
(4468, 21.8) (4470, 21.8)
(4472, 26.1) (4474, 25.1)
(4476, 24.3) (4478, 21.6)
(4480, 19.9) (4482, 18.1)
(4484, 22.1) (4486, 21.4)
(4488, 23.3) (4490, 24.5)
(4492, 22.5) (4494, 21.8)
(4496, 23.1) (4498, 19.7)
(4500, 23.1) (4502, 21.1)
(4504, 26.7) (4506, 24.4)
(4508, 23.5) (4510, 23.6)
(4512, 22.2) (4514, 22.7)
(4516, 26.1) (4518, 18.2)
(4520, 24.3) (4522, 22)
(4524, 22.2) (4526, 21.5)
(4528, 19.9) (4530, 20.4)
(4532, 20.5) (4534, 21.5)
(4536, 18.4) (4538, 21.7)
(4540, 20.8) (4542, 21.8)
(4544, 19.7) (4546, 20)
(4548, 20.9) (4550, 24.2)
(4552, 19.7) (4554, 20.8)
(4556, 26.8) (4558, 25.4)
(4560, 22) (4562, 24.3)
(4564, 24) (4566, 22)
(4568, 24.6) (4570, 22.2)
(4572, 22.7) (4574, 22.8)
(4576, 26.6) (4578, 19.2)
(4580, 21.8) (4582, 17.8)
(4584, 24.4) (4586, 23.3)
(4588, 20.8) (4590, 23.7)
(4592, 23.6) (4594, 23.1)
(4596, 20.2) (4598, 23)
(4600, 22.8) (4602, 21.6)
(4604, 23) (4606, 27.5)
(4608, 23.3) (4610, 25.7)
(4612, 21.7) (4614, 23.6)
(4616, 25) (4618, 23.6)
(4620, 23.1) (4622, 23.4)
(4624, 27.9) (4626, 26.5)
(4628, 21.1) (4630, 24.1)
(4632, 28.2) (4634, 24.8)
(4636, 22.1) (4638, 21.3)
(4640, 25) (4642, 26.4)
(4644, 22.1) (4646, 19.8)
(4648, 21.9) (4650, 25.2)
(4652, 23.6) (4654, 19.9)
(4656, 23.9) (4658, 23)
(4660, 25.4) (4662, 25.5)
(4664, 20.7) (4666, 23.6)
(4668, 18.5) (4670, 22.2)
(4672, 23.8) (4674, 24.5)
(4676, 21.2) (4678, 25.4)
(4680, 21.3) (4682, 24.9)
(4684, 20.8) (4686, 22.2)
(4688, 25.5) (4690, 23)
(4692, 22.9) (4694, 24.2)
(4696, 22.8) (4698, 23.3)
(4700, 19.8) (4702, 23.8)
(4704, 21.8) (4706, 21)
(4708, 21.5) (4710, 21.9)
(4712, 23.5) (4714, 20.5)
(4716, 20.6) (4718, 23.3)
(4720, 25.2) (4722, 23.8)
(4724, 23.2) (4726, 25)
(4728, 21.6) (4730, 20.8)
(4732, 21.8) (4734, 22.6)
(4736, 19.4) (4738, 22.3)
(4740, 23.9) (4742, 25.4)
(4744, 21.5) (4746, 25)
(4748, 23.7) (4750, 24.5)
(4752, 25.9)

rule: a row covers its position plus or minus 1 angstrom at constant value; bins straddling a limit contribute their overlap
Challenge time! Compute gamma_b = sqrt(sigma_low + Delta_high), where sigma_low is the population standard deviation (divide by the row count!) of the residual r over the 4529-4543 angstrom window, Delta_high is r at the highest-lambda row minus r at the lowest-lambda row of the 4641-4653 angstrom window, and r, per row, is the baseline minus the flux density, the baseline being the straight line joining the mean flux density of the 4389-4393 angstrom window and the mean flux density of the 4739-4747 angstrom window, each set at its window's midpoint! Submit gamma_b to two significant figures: 2.0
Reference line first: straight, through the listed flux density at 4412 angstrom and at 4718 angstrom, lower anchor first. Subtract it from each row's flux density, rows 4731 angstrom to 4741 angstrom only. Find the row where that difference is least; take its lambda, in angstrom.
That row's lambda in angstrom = 4736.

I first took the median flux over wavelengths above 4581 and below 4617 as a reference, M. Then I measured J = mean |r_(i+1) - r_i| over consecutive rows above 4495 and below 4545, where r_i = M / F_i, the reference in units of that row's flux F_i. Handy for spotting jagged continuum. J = 0.11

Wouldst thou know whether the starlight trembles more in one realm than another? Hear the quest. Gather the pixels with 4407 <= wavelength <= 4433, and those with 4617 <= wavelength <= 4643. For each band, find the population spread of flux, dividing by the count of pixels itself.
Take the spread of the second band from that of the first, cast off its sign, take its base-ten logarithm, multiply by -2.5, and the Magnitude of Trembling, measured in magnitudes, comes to 2.8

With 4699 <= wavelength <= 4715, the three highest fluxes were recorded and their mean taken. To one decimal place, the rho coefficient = 23.1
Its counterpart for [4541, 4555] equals 22.3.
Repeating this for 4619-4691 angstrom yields 27.5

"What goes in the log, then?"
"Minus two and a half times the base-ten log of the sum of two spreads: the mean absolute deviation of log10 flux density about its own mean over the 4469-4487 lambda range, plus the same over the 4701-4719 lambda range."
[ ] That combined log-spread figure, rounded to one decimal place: 3.1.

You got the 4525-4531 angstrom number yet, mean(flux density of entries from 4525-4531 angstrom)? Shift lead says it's 20.6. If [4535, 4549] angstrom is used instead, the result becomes 20.5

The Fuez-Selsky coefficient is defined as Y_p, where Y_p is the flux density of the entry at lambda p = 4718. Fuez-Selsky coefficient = 23.3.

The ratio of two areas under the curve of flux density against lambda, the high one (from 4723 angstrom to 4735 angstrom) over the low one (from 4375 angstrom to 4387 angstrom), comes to 1.43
